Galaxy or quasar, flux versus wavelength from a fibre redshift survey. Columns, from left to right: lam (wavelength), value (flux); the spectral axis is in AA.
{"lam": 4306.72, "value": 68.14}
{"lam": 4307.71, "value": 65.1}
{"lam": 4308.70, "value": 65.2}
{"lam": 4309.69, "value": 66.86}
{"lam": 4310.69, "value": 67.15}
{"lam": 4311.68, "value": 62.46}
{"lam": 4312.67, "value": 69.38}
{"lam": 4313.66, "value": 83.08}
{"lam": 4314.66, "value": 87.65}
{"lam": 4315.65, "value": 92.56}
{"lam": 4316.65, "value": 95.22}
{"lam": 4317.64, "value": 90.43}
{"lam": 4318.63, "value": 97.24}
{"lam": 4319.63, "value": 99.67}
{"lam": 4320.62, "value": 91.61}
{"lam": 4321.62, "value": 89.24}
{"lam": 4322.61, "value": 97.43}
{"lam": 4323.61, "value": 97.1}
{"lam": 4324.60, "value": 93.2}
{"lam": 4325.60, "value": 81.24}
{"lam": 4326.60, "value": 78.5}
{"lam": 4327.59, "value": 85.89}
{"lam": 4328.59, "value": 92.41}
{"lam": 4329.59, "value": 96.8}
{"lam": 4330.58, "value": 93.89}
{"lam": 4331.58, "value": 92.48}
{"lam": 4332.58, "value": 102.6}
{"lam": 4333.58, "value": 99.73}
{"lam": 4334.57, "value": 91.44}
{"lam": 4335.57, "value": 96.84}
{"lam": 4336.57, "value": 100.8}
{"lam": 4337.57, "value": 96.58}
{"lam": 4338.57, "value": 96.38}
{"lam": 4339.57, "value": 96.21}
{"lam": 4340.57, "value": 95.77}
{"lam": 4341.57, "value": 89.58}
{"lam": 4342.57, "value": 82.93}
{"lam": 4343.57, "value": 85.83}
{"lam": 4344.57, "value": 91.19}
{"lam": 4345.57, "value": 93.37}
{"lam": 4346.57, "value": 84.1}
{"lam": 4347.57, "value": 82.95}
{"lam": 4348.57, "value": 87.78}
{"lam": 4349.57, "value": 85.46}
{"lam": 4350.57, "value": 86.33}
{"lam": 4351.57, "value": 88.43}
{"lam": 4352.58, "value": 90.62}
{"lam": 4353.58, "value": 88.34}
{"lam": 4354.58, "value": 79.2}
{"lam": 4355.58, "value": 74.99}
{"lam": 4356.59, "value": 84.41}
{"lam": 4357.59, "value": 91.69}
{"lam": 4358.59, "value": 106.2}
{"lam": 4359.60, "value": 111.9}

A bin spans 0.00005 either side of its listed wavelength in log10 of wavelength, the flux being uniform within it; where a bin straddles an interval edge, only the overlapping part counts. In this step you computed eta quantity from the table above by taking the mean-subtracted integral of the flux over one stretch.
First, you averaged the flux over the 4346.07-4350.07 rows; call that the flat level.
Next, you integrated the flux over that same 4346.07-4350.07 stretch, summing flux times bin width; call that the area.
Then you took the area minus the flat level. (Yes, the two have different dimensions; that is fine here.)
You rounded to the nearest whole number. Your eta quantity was 256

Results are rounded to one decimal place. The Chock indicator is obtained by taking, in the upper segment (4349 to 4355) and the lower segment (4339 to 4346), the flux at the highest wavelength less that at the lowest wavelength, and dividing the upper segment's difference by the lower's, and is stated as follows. 2.2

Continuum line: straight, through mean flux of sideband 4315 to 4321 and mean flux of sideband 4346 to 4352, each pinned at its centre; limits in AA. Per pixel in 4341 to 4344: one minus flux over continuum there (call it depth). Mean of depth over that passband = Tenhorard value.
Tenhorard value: 0.02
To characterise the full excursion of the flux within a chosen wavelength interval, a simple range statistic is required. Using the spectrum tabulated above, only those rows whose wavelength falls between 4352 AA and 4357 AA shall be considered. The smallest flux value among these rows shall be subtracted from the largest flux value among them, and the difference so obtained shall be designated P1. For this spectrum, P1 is 16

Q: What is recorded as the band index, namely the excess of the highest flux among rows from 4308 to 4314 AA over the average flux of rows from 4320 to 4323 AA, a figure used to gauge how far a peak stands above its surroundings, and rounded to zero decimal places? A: -10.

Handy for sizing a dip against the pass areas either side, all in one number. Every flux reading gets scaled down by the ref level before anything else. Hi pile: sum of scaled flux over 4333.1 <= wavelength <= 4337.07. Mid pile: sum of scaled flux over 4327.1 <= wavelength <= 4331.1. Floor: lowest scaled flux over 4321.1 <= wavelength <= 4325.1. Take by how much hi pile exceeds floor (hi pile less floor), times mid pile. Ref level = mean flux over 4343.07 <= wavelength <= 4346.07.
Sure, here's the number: 13.6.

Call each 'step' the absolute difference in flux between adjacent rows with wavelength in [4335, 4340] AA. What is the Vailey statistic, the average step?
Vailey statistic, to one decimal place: 2.1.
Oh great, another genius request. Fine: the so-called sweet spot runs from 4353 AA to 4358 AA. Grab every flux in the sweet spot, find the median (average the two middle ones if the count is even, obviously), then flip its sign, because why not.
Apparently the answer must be -84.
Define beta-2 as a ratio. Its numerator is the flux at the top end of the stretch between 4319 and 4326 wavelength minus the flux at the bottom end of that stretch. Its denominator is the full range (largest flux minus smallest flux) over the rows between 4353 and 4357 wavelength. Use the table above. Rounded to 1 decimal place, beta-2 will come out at -1.4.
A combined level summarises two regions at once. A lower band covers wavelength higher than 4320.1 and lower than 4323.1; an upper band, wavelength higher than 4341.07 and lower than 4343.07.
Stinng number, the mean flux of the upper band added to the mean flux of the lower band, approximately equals 179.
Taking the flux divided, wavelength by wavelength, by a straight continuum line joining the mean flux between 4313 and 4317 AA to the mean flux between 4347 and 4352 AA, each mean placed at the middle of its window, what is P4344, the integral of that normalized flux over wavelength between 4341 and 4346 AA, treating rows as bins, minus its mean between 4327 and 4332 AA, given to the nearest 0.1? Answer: 4.1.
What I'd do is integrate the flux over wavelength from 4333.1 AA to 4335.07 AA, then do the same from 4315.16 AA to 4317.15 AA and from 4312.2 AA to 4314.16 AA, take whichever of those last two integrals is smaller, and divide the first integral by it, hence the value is 1.26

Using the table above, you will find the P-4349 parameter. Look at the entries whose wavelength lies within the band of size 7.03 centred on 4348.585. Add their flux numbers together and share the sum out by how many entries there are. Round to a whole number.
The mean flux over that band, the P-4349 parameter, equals 87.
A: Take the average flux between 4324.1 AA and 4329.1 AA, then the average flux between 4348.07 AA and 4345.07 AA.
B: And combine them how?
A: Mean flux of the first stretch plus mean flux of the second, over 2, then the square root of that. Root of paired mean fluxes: 9.30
